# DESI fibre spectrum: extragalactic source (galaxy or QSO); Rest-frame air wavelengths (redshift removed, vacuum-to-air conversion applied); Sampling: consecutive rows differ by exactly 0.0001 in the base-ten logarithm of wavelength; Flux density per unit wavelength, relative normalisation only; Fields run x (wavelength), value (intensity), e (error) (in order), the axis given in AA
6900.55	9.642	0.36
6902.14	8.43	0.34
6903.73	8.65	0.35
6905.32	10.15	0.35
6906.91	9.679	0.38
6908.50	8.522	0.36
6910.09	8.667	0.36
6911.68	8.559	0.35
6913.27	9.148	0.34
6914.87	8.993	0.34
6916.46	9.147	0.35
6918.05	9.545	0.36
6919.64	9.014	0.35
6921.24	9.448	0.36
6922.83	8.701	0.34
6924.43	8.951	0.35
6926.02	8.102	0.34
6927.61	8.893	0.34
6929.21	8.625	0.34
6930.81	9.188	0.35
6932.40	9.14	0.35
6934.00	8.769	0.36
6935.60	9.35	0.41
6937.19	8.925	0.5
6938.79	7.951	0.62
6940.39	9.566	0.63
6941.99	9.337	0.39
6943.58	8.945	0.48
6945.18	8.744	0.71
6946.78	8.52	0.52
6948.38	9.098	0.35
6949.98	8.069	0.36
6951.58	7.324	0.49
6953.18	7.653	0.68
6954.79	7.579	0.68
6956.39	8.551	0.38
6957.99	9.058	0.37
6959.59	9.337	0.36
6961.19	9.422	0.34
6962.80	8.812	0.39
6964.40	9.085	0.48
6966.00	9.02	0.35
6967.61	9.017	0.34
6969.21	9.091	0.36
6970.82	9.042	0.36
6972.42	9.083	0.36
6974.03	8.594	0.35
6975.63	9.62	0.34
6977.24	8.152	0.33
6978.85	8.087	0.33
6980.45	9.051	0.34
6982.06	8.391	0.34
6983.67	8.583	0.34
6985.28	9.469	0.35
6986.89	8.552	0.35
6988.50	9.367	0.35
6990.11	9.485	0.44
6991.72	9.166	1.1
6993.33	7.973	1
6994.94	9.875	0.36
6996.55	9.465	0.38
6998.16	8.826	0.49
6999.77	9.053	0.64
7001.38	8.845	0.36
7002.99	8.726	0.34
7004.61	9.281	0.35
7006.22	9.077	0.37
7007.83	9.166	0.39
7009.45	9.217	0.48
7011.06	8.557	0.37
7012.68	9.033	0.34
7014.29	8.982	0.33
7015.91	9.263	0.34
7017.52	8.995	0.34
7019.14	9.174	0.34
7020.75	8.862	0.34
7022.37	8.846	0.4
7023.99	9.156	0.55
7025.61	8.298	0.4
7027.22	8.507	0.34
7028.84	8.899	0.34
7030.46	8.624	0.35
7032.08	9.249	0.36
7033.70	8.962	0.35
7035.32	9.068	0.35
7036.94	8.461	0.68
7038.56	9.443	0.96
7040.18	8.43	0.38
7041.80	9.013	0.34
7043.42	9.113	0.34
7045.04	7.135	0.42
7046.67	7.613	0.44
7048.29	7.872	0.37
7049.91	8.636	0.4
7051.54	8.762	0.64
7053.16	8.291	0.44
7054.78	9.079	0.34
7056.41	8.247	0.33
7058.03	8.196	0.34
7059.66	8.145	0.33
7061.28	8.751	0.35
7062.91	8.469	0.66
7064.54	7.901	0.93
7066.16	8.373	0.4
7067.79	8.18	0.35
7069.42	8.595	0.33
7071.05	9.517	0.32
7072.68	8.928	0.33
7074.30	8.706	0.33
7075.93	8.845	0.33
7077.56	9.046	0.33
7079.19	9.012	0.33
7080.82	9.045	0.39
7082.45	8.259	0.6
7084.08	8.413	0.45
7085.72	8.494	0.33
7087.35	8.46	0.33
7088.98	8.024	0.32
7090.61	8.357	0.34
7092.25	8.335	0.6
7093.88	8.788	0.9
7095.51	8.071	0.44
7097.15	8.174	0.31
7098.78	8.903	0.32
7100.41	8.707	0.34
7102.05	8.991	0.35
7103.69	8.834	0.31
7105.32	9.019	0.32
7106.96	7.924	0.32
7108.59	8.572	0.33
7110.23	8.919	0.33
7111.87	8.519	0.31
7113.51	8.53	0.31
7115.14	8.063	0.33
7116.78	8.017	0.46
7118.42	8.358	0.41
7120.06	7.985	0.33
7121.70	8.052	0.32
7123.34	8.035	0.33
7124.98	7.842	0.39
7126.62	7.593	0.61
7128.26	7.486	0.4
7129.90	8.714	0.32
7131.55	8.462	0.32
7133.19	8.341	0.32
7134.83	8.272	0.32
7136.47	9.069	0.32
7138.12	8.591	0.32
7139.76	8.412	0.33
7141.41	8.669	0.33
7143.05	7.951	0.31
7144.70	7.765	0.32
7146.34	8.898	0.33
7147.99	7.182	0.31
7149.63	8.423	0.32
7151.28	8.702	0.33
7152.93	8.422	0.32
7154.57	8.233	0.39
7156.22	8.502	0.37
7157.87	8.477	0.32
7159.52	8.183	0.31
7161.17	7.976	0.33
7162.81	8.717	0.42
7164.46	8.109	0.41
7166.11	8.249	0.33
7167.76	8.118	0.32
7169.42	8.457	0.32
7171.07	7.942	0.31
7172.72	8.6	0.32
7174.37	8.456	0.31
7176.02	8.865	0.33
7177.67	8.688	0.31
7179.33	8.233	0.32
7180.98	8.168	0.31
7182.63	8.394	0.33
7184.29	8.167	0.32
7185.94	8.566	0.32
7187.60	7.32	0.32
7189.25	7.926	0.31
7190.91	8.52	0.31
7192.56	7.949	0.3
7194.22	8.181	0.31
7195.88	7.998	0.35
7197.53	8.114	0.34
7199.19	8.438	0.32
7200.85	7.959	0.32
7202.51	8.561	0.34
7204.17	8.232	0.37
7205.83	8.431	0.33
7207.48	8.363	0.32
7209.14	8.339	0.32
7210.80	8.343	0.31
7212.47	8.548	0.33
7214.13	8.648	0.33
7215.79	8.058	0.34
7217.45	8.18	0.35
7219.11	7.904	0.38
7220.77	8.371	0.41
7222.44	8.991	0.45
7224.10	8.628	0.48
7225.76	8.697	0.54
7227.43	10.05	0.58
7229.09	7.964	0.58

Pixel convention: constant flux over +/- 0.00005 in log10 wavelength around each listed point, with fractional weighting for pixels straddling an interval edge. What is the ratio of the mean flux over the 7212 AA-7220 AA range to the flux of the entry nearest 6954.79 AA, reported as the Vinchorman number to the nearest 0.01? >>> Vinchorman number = 1.09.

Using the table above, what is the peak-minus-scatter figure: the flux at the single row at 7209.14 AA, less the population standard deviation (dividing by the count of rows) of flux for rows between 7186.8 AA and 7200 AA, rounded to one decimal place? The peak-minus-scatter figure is 8.0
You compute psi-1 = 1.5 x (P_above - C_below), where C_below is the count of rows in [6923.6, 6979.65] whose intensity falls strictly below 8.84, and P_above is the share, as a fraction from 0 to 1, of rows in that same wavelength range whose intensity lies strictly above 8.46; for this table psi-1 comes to -21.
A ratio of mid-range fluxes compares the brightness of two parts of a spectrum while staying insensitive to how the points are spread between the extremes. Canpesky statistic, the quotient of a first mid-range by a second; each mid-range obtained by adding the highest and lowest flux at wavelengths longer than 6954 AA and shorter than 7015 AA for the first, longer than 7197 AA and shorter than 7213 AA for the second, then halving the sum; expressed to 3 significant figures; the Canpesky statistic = 1.06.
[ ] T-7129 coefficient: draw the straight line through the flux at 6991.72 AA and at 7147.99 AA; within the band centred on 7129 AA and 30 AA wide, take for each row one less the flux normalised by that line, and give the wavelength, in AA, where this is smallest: 7136.47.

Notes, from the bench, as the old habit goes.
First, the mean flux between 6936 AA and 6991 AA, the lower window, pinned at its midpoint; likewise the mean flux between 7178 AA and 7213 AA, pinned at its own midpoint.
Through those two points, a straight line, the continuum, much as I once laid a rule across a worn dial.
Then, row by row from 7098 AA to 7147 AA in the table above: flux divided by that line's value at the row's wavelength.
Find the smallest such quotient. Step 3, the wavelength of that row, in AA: 7128.26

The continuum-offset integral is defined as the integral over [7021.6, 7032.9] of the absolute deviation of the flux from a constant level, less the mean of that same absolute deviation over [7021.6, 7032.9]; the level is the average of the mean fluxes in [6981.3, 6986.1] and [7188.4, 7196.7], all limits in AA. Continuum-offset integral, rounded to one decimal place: 3.9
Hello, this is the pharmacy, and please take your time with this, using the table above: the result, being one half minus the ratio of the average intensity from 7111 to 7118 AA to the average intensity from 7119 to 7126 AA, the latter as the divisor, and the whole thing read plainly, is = -0.54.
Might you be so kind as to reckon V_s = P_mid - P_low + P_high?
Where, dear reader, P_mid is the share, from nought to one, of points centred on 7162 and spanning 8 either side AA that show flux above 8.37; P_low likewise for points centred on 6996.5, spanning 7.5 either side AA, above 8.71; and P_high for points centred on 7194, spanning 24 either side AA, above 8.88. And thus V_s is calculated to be -0.5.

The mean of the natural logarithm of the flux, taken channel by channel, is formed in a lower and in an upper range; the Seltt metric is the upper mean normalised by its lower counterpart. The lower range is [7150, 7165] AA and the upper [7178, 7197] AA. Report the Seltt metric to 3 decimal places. 0.986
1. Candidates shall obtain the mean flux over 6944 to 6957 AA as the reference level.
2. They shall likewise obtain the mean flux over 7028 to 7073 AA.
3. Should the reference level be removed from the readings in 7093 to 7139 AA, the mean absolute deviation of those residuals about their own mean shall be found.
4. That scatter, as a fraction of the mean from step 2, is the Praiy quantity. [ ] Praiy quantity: 0.043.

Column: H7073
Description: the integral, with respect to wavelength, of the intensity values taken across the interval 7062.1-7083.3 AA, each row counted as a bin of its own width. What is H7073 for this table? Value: 184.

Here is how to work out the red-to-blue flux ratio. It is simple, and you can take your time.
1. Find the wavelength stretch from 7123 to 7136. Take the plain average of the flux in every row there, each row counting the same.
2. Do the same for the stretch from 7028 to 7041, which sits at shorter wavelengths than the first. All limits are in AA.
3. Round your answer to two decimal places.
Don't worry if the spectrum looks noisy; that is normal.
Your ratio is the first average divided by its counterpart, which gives 0.91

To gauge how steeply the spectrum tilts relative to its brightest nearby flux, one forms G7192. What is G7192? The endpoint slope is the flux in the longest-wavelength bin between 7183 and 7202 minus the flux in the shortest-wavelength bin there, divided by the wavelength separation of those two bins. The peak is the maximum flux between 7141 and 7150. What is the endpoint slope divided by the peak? -0.001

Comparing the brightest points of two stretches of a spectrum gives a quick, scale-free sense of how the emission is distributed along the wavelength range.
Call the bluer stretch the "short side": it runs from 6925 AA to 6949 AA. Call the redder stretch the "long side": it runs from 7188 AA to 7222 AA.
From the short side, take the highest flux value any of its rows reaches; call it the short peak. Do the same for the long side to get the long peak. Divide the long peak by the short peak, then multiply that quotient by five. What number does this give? 4.52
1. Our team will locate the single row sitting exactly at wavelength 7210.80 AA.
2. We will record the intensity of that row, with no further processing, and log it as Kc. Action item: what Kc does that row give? 8.343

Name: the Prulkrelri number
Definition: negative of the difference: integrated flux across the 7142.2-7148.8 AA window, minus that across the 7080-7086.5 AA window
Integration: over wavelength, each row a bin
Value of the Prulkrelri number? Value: 3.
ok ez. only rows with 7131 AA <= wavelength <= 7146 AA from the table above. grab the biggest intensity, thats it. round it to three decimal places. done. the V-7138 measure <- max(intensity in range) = 9.069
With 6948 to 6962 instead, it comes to 9.422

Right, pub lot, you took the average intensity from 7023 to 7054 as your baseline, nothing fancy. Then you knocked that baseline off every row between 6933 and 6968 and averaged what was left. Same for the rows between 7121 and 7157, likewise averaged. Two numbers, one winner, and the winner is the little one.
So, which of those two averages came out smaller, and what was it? -0.35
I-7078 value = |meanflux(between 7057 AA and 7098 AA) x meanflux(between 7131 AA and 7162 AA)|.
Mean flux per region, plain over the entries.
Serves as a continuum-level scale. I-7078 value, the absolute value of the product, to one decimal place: 71.1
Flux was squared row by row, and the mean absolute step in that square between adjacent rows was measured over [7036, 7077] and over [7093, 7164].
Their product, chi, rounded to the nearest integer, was 63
